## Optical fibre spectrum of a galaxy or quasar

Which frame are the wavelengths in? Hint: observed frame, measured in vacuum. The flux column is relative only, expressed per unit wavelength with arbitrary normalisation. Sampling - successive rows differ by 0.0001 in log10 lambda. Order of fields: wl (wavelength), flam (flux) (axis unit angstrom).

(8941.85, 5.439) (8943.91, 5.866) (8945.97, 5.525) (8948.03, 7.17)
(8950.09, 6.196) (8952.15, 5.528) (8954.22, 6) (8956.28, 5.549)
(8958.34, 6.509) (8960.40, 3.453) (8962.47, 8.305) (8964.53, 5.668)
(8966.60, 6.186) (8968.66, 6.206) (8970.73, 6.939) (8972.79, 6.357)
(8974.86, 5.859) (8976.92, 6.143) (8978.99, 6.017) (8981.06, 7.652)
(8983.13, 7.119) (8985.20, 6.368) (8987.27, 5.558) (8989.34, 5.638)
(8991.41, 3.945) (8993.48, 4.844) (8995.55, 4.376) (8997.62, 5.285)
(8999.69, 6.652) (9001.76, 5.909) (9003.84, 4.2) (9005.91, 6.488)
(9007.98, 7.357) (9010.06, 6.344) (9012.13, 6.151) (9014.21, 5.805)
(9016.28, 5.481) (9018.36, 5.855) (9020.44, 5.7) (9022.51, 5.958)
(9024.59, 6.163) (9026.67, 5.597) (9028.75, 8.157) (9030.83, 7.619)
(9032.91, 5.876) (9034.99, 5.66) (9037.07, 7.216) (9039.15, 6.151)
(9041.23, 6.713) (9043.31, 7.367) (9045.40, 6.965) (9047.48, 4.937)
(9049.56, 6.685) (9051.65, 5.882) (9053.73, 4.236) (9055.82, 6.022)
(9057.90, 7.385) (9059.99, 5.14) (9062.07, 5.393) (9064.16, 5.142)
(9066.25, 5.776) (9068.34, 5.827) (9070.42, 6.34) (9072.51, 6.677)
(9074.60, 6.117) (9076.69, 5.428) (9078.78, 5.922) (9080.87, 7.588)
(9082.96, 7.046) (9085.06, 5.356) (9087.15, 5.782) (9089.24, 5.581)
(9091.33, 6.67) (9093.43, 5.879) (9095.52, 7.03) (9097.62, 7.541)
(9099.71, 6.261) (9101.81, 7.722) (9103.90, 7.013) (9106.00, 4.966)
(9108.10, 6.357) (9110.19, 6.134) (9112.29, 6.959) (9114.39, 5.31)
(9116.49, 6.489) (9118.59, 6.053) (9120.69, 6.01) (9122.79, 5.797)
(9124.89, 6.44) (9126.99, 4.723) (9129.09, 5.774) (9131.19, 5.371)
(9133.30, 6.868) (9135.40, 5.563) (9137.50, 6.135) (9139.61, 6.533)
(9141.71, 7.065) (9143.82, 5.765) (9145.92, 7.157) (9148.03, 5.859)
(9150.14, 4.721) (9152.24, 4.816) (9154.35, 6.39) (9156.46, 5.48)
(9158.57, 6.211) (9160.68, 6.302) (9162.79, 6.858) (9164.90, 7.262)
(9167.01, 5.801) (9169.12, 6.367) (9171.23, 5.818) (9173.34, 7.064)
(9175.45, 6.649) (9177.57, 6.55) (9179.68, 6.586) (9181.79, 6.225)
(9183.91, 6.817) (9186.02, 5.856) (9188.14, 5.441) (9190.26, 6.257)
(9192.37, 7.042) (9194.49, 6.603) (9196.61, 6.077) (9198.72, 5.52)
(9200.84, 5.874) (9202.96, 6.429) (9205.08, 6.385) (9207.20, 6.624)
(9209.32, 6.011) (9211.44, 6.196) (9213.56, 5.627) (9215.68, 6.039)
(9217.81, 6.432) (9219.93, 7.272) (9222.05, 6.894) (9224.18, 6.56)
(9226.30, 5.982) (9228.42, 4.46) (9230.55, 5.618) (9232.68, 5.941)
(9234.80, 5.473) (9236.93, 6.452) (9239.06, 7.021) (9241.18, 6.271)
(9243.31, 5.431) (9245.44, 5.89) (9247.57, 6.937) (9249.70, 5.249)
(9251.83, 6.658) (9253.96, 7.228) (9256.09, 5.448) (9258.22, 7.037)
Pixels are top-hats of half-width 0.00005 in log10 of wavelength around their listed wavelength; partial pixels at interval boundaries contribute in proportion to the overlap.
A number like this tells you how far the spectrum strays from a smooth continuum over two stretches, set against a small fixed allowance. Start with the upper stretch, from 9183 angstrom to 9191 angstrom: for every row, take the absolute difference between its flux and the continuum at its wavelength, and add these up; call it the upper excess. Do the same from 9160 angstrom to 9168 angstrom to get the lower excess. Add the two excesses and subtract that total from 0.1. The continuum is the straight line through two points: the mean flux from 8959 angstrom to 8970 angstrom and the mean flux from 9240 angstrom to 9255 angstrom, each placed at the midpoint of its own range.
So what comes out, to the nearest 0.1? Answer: -4.0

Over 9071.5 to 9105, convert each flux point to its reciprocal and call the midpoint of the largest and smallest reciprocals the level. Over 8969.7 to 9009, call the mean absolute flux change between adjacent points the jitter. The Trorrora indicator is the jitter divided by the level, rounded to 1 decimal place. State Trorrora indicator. 5.7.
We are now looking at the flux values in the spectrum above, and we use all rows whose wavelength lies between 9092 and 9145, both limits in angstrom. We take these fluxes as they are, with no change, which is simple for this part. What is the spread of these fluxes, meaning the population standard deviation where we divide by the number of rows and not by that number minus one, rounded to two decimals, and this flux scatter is 0.74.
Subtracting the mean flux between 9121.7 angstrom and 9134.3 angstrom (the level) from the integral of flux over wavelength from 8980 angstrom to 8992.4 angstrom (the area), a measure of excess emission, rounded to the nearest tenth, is 69.2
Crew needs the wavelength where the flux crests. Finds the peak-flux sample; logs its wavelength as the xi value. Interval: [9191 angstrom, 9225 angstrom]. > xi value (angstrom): 9219.93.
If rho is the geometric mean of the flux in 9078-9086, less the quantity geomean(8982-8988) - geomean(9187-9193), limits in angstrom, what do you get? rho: 6.3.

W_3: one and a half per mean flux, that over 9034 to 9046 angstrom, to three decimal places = 0.225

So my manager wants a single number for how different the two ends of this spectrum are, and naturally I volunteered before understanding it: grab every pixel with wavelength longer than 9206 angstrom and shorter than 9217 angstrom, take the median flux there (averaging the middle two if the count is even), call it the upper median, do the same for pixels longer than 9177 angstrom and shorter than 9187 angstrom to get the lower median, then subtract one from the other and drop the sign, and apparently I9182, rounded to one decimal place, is 0.5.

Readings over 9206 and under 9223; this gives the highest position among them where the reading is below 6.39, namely 9215.68 angstrom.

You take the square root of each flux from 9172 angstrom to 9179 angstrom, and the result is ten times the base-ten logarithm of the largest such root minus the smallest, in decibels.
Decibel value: -10.1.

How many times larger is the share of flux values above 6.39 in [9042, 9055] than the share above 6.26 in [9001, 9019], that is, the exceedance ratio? 1.5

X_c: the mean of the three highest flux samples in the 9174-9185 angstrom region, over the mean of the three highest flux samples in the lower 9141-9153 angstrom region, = 1.00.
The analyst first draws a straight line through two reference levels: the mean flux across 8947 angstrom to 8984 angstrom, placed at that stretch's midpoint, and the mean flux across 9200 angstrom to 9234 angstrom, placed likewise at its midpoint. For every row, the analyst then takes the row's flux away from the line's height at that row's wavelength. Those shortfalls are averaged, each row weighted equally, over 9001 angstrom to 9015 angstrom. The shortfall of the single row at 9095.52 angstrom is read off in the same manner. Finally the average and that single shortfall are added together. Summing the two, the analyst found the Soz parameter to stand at -0.6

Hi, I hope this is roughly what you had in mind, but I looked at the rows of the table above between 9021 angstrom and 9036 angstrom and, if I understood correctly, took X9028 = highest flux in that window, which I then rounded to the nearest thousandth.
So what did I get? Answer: 8.157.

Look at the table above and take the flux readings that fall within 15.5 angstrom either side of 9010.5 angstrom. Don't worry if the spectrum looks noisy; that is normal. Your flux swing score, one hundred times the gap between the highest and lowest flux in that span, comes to 316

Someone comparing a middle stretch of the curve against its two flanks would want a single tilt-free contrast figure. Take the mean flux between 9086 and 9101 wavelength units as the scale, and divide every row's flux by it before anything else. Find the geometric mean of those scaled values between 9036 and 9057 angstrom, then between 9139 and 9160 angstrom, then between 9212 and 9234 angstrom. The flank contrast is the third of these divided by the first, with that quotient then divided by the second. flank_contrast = 1.06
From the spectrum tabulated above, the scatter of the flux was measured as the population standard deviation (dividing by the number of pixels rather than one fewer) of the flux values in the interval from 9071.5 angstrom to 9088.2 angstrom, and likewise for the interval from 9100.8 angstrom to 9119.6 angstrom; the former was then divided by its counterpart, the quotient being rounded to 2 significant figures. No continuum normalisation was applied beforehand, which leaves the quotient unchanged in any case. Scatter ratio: 0.92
